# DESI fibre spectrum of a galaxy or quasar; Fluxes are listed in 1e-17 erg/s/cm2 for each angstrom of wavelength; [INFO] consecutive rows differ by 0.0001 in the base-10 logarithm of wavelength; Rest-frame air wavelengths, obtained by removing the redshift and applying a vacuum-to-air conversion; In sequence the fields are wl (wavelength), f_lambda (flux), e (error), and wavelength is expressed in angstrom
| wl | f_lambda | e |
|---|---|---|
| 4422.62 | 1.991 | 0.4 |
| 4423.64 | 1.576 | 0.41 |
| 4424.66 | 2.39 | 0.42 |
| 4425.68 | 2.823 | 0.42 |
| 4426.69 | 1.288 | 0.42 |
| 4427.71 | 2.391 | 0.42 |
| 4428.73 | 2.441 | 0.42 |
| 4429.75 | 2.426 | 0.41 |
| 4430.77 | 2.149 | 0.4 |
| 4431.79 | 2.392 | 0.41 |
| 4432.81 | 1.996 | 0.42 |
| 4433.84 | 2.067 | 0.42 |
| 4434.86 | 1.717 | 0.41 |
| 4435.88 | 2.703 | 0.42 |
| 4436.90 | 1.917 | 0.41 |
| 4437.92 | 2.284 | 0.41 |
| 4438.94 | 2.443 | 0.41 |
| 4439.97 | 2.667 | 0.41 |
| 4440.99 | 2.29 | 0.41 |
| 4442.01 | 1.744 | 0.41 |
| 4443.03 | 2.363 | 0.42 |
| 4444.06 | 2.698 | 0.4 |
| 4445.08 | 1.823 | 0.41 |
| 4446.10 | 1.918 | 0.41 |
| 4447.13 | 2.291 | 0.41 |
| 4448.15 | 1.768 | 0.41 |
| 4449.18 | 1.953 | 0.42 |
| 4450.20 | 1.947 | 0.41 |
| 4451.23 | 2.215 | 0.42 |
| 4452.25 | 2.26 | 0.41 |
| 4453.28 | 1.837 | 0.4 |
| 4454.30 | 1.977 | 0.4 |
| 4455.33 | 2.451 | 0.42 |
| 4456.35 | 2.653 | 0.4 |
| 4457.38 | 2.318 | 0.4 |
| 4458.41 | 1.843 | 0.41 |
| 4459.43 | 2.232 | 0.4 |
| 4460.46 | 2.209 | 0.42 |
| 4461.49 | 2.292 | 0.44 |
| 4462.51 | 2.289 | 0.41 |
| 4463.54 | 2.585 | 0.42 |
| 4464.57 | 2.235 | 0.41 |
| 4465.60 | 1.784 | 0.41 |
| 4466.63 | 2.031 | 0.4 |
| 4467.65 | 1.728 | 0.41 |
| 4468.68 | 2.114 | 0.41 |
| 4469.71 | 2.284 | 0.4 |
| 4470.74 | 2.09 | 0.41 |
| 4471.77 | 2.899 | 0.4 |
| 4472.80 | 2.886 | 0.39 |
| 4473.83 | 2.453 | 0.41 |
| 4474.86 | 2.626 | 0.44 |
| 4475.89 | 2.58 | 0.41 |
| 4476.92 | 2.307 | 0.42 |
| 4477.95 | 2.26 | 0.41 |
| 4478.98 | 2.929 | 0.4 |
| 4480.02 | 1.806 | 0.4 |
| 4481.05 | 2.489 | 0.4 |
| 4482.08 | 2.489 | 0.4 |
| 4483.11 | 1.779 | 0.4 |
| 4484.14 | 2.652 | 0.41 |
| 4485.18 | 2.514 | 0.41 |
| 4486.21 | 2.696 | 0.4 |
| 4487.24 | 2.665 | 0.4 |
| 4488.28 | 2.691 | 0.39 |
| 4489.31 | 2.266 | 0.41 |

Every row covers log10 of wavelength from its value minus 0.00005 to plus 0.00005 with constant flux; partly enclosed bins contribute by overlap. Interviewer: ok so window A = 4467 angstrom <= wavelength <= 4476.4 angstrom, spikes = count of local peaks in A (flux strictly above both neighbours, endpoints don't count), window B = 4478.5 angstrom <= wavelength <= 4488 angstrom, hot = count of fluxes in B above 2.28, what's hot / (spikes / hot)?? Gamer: 16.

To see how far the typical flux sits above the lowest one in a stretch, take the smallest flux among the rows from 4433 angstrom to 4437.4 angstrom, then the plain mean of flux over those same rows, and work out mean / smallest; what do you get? 1.22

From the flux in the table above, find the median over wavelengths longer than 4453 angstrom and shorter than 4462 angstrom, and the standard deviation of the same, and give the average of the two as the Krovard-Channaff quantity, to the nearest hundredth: 1.25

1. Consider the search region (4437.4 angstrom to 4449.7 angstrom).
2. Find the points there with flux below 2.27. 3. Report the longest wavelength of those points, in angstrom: 4449.18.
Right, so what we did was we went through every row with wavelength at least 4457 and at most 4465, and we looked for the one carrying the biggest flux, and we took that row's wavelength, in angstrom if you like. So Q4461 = 4463.54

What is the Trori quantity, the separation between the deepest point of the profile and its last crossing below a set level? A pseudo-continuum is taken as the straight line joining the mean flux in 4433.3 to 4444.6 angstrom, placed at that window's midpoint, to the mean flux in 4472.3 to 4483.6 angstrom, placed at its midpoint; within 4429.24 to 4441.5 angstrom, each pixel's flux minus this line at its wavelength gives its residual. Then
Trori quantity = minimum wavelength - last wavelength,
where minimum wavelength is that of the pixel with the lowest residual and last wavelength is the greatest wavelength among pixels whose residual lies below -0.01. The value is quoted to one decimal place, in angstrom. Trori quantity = -2.0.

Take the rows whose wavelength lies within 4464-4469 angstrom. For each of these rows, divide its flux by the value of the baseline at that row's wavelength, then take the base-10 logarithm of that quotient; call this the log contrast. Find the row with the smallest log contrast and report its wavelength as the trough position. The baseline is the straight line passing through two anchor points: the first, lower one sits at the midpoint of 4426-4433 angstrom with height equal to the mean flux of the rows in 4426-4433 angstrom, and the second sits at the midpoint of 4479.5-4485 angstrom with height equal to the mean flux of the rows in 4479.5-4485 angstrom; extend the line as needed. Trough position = 4467.65 angstrom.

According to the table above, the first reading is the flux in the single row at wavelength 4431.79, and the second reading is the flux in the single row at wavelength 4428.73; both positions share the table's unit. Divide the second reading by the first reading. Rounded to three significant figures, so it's 1.02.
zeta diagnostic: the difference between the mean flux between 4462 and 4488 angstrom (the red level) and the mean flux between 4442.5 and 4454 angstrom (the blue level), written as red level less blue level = 0.27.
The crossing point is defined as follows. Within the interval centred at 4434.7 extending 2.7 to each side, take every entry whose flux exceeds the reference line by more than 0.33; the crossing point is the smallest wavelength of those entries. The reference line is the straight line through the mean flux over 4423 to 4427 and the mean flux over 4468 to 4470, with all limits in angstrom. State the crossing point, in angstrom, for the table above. 4435.88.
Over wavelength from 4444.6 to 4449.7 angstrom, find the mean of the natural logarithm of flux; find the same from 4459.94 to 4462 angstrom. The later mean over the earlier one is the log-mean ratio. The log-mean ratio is 1.22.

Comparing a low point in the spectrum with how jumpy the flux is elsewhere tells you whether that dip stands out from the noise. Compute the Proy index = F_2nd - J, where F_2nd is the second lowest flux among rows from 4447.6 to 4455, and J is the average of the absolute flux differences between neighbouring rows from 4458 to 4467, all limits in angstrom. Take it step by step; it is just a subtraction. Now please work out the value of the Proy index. 1.61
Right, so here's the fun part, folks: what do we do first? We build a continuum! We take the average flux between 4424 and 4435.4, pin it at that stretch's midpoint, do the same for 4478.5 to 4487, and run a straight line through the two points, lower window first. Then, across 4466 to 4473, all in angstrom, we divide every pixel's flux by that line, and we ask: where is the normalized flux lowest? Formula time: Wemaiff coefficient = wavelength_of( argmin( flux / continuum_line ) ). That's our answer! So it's 4467.65 angstrom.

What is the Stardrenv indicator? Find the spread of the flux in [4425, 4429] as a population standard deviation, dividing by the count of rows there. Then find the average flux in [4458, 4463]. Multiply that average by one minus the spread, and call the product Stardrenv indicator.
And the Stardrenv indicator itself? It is 0.93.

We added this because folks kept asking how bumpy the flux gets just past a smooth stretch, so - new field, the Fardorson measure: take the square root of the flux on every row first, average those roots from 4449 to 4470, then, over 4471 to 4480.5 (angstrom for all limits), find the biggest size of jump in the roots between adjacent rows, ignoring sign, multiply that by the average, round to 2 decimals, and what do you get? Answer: 0.54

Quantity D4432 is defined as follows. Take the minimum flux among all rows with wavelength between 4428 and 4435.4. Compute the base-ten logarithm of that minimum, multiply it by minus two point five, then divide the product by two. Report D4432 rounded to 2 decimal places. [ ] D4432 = -0.29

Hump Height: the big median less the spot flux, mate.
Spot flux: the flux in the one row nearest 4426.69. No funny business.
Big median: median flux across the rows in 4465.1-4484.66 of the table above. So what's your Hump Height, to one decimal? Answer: 1.0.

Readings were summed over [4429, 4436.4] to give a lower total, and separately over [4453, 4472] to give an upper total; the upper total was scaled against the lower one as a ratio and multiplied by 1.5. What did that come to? 4.1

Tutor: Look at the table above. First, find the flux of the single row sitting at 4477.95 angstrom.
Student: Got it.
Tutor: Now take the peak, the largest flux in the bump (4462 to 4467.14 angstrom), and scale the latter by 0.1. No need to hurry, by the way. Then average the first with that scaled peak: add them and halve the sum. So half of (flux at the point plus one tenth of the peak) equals 1.26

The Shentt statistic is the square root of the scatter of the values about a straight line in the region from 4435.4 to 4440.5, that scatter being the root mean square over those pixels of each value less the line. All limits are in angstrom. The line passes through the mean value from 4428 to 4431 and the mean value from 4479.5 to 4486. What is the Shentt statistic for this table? 0.54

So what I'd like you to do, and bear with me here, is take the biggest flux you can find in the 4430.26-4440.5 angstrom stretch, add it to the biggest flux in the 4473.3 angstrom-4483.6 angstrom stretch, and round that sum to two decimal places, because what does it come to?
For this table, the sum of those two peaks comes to 5.63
